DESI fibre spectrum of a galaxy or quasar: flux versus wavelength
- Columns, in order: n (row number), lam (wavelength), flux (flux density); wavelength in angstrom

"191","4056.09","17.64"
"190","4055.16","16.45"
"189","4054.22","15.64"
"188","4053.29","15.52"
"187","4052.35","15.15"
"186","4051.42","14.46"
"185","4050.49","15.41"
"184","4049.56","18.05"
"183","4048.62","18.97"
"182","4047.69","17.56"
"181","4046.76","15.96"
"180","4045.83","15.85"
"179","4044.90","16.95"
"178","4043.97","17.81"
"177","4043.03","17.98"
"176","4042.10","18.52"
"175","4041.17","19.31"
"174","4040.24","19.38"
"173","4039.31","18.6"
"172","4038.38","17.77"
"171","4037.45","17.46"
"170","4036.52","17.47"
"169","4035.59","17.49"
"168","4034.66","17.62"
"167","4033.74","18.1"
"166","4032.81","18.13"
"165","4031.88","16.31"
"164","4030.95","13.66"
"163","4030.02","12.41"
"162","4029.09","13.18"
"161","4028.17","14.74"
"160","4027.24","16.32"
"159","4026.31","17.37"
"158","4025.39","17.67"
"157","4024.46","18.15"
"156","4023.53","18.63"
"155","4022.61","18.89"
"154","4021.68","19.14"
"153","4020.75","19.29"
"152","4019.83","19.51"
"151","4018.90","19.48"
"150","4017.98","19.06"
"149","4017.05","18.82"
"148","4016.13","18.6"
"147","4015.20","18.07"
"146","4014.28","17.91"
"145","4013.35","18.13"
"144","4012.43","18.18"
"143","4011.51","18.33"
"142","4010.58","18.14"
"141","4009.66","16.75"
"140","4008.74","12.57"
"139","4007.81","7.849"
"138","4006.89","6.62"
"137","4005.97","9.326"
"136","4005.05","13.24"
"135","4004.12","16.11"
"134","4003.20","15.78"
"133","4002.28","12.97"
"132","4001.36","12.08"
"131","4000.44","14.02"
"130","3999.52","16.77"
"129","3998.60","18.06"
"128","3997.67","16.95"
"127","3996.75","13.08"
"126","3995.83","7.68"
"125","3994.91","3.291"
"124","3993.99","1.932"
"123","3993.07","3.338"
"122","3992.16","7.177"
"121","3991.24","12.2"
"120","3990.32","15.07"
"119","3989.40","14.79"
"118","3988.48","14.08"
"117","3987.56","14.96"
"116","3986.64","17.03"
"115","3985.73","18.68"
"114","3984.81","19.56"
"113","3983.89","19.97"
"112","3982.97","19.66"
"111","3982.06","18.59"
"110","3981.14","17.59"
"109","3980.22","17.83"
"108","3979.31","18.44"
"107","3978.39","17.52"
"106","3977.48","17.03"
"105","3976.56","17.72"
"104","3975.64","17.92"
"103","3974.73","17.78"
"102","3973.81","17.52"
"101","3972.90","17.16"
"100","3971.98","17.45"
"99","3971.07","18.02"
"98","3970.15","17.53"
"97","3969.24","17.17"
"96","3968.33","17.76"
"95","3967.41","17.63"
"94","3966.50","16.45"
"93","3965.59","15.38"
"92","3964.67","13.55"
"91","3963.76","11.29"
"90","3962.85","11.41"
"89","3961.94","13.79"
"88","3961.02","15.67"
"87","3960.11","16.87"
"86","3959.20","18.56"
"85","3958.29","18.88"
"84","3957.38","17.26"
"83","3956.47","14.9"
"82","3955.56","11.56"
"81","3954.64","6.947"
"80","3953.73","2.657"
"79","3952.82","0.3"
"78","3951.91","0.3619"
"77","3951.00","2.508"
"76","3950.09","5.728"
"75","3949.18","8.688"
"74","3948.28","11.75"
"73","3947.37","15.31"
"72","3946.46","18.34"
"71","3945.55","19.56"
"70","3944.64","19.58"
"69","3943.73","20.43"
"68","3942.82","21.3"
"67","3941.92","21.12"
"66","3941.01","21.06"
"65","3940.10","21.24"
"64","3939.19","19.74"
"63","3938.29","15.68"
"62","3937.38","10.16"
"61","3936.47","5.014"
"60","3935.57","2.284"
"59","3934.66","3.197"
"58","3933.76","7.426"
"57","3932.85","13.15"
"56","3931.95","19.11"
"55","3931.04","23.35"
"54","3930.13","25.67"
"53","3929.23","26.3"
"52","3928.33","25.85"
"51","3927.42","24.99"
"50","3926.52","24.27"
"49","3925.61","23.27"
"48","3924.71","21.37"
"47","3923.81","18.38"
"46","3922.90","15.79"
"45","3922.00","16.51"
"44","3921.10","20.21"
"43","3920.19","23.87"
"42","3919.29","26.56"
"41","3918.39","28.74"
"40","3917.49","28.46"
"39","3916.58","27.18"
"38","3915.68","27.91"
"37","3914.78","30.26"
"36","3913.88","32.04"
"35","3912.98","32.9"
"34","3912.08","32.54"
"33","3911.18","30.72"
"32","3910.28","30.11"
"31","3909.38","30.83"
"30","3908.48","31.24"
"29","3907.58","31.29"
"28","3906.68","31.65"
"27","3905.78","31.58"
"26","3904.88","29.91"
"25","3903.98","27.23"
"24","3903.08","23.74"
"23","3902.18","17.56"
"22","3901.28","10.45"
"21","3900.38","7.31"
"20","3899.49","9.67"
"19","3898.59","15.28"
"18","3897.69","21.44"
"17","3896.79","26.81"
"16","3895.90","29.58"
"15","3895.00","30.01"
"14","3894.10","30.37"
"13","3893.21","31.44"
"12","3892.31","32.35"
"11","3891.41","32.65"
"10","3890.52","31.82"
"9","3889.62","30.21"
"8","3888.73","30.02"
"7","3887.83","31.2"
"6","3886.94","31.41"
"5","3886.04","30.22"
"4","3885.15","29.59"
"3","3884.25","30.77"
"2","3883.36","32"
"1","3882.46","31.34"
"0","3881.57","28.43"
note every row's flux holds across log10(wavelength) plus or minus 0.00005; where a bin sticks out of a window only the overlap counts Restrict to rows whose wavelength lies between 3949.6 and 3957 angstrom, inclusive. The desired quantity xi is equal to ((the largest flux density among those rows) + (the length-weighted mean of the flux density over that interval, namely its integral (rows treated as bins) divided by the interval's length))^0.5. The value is 4.5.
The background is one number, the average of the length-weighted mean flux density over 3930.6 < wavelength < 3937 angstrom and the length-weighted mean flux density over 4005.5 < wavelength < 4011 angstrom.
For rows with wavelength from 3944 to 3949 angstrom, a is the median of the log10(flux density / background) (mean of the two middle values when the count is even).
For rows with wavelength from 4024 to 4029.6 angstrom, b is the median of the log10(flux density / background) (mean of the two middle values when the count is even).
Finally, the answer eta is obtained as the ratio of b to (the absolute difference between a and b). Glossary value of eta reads 4.8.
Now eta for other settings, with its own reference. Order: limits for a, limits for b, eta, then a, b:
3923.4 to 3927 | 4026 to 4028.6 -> 1.2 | 0.301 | 0.17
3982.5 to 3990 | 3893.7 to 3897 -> 1.9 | 0.204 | 0.43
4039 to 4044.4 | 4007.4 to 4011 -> 1.1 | 0.221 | 0.11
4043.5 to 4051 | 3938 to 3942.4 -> 3.2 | 0.189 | 0.28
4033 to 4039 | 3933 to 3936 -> -0.7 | 0.197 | -0.54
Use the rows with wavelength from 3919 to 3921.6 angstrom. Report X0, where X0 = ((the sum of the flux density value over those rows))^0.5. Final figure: 8.4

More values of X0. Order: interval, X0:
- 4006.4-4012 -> 9.0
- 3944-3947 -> 7.6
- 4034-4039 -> 9.4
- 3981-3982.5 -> 6.0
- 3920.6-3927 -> 11.8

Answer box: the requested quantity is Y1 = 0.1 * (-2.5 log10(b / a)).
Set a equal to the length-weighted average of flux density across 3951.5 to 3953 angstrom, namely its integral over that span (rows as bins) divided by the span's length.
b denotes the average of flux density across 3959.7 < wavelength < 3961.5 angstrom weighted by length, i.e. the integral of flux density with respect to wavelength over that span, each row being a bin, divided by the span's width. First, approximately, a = 0.3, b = 16.2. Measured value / -0.42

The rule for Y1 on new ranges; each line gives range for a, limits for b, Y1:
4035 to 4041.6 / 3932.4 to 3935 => 0.09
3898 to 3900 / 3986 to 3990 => -0.02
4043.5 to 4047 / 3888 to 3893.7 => -0.07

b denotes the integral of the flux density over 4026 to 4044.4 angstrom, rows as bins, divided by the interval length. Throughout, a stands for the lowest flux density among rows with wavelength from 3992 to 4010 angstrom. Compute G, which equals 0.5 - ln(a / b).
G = 2.7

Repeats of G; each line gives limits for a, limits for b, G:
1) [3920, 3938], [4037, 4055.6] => 2.5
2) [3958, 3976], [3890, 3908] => 1.3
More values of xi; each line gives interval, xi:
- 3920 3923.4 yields 6.5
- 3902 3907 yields 7.7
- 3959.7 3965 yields 5.5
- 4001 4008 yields 5.3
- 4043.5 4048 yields 5.9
